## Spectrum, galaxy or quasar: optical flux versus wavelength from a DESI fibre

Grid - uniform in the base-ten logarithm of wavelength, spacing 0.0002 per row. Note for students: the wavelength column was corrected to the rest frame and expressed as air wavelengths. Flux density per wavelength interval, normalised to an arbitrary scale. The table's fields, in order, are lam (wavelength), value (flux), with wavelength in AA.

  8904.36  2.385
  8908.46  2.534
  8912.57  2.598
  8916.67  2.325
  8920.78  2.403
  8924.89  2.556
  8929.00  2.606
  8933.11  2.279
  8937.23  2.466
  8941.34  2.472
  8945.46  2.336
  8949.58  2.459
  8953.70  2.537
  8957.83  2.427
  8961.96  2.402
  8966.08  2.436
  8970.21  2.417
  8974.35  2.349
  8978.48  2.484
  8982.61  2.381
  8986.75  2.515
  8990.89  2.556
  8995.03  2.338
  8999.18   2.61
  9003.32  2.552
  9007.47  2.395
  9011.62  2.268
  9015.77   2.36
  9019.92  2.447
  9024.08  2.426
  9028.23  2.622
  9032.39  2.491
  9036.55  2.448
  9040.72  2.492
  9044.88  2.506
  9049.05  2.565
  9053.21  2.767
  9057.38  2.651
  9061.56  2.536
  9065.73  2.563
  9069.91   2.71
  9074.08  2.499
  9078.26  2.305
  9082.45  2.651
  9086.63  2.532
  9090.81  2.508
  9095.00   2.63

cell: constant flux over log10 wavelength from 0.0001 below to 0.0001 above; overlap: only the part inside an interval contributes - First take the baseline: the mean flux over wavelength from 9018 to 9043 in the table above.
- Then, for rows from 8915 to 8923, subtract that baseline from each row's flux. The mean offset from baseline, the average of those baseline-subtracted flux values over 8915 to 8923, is -0.12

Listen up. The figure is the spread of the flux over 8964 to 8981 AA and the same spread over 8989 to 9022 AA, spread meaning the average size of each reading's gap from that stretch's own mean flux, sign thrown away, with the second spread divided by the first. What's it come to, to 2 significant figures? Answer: 2.6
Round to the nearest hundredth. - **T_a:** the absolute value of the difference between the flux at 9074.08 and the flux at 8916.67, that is 0.17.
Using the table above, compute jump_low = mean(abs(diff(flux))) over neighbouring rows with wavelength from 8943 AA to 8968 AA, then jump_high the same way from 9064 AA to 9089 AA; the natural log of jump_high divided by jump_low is 1.0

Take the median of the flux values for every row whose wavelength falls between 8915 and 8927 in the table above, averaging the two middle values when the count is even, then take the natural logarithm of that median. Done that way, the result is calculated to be 0.877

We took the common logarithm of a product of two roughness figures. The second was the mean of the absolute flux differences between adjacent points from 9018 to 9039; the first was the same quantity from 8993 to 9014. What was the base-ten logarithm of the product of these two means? -1.82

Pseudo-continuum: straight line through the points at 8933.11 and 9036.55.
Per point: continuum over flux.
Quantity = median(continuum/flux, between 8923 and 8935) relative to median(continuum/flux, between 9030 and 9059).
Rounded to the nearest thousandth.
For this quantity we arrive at 0.904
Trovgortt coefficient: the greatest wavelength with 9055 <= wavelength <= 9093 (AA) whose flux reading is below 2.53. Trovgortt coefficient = 9090.81 AA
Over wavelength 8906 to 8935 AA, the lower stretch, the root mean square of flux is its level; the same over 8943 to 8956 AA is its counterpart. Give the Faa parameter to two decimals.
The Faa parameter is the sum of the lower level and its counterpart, 4.92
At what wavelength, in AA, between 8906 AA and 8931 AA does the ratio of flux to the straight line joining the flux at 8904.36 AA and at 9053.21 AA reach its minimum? 8916.67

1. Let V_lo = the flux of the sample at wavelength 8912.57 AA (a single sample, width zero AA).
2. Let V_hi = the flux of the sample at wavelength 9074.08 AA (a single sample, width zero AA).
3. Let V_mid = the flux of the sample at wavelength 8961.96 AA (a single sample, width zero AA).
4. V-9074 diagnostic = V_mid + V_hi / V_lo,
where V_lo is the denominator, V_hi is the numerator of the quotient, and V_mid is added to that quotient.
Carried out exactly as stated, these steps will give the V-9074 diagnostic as 3.36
